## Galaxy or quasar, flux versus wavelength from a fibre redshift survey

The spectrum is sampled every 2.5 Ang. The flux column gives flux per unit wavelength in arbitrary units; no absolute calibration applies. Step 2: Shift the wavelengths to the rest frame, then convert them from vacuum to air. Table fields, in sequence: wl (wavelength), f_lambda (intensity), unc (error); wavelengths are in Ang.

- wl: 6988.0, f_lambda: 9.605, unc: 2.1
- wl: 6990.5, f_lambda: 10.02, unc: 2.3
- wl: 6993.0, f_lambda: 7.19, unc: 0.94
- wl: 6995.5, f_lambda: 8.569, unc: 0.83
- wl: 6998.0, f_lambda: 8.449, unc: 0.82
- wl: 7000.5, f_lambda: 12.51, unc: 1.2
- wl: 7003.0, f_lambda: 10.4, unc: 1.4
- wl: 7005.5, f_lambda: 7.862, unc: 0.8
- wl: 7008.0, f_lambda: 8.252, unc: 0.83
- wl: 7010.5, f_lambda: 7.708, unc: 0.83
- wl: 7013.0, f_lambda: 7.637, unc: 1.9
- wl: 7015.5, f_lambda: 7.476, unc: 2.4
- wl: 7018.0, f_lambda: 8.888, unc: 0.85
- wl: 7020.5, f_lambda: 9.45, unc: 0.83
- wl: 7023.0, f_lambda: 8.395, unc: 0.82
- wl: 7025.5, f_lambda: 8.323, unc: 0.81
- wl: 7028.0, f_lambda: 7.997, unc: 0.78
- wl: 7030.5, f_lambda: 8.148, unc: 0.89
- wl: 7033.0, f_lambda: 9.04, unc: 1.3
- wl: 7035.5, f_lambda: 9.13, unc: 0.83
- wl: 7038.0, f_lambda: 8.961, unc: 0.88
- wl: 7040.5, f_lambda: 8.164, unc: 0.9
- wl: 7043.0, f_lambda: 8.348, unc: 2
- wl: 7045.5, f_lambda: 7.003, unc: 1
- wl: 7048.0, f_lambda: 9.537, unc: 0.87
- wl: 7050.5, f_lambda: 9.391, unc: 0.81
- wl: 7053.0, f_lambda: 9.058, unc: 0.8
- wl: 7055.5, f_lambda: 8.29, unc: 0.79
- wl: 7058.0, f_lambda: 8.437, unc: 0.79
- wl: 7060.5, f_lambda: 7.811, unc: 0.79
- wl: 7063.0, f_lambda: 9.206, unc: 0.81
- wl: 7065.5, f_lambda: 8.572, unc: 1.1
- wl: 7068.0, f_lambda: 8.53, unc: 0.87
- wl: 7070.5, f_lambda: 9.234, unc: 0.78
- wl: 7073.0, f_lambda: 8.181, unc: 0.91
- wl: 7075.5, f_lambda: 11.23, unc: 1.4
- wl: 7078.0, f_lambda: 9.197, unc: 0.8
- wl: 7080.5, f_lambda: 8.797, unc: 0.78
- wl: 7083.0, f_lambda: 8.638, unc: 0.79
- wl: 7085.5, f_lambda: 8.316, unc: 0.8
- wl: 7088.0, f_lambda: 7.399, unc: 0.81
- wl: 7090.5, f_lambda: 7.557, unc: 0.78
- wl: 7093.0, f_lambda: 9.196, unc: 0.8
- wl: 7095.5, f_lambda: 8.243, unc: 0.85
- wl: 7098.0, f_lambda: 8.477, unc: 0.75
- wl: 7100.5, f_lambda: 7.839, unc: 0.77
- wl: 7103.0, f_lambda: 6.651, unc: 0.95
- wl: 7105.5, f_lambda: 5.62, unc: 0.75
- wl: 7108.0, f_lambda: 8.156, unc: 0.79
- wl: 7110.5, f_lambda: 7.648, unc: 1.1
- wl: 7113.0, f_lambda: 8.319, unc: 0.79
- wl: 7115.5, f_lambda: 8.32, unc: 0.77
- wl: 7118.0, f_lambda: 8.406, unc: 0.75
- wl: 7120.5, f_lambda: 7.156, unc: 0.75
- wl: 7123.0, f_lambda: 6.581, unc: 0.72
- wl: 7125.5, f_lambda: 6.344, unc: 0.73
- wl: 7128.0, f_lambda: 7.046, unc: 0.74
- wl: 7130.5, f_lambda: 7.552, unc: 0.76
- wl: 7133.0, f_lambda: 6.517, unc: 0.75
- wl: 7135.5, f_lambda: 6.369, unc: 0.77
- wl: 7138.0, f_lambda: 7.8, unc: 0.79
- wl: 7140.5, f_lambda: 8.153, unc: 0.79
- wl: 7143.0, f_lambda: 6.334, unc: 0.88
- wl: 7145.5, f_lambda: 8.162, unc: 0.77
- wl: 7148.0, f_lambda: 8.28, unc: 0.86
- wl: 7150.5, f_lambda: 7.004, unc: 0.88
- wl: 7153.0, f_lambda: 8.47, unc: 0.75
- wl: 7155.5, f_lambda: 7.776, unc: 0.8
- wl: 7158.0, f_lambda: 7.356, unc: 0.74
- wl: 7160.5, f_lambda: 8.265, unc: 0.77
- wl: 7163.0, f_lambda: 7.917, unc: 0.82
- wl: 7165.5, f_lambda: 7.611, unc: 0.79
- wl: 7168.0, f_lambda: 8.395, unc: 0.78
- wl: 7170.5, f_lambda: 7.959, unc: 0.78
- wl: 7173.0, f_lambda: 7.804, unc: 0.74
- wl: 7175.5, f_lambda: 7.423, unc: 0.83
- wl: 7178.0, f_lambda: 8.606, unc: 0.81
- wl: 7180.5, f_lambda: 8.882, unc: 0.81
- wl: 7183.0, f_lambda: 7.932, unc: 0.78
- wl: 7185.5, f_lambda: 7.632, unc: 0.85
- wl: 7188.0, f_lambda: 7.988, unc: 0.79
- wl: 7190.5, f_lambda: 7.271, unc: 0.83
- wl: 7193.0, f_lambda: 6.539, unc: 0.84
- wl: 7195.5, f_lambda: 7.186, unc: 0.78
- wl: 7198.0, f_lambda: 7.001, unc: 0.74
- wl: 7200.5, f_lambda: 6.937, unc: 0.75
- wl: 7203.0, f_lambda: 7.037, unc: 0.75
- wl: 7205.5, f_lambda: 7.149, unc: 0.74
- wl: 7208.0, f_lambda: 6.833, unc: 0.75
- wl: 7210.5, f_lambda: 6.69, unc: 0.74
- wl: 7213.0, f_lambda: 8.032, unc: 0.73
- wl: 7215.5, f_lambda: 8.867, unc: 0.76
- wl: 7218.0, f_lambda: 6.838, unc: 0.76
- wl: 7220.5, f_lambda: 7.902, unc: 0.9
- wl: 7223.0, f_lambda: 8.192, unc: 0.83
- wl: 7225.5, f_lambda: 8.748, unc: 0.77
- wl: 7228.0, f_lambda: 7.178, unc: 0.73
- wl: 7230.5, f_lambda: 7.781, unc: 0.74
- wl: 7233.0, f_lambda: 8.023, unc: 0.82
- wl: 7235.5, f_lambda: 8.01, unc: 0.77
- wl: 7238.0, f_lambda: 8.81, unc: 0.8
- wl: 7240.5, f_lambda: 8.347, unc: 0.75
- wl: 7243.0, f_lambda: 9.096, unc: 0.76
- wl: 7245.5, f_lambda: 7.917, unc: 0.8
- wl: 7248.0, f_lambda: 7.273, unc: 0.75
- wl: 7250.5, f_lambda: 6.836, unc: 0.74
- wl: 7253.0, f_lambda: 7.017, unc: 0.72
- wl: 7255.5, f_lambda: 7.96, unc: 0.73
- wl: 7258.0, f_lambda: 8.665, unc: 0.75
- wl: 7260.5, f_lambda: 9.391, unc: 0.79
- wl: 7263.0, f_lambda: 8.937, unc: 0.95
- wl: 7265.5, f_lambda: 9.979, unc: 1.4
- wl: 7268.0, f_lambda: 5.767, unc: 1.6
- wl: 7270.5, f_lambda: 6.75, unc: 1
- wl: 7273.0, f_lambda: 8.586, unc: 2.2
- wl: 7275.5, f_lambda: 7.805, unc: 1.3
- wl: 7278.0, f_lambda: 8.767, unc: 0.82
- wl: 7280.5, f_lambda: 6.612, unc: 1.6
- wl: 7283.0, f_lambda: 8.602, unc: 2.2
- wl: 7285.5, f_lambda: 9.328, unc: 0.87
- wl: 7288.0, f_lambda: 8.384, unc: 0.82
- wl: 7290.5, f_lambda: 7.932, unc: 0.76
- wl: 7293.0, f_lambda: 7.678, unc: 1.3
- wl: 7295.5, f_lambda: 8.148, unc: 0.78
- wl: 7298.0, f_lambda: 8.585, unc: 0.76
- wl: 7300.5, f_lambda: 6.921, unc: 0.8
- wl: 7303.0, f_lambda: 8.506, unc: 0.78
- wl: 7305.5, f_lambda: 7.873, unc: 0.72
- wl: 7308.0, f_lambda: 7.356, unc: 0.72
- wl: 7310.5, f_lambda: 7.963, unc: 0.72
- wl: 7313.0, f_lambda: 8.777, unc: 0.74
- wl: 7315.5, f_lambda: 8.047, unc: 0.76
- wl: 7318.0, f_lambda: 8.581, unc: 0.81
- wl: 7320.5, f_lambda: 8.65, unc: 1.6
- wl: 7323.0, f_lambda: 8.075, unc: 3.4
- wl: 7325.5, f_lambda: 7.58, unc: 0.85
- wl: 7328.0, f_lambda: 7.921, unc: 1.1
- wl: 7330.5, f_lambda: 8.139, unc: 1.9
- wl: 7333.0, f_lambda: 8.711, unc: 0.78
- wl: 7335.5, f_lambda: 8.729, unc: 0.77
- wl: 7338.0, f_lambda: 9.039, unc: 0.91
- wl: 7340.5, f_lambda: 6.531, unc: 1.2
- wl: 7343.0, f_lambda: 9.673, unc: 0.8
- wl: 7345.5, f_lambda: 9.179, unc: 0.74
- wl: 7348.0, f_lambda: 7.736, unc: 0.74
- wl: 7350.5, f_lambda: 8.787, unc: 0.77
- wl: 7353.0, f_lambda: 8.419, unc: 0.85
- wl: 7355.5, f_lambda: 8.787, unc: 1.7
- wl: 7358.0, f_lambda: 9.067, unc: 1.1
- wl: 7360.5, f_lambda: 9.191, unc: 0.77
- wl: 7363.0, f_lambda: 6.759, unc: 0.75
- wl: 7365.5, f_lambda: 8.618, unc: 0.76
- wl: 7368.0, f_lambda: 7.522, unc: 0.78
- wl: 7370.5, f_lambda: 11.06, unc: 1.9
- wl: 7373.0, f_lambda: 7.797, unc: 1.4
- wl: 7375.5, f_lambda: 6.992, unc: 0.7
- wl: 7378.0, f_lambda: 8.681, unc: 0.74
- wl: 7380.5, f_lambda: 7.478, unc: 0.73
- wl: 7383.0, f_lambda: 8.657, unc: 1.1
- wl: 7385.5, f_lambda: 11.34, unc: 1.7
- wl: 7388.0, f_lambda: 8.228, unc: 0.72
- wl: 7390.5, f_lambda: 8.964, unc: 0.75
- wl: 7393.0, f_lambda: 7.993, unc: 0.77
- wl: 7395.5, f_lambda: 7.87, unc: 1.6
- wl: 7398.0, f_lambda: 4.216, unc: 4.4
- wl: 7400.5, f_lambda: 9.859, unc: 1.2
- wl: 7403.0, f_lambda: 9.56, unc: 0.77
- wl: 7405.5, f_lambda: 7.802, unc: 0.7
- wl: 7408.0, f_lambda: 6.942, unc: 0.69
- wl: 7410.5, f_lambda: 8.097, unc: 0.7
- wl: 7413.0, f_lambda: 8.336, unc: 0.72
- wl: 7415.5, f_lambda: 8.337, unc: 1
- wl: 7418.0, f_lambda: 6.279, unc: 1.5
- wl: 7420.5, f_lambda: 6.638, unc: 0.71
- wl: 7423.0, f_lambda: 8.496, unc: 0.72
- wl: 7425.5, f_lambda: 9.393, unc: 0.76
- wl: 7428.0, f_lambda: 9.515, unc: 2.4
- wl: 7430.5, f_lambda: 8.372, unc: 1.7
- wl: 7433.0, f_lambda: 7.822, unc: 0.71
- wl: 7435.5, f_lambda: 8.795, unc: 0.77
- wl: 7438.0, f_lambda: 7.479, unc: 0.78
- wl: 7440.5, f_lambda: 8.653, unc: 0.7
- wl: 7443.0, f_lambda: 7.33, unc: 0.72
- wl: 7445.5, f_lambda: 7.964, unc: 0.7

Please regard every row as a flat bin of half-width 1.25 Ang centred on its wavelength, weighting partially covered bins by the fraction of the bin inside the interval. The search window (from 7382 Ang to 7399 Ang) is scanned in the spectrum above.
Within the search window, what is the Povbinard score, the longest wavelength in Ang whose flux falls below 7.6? 7398.0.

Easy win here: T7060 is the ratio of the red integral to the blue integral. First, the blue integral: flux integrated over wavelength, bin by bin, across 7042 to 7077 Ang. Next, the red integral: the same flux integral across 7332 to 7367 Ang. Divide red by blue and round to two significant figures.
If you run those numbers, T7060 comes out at 0.97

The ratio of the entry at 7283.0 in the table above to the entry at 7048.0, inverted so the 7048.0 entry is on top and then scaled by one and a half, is 1.66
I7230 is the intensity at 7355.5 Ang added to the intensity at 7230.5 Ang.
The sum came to 16.6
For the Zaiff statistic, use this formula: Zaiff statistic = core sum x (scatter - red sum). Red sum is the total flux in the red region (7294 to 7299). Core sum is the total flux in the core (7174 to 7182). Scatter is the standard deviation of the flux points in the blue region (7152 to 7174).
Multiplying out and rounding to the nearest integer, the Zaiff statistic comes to -408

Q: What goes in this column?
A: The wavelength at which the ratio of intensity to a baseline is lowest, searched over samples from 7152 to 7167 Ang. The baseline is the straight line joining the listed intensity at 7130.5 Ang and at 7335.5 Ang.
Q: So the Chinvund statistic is 7158.0 Ang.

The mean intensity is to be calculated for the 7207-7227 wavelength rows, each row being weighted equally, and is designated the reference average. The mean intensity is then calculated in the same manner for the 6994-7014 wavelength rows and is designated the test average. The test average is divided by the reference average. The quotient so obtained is 1.15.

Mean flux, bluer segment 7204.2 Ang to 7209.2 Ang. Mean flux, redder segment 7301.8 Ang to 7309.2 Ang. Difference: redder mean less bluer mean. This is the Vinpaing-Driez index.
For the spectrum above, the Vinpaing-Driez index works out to 0.92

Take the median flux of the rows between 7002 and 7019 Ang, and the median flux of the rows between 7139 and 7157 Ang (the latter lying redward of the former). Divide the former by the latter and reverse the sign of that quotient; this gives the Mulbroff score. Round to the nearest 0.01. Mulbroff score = -0.96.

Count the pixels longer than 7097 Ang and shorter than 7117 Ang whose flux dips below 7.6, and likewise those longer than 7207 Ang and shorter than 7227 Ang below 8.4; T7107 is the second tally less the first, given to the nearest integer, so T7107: 4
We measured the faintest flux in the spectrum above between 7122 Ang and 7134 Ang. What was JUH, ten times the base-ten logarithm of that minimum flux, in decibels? 8.02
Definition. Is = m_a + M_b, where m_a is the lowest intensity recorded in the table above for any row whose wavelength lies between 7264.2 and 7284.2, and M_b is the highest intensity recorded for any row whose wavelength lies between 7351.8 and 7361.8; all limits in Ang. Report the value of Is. 15.0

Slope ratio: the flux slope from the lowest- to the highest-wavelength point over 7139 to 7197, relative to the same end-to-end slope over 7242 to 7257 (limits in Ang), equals 0.2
